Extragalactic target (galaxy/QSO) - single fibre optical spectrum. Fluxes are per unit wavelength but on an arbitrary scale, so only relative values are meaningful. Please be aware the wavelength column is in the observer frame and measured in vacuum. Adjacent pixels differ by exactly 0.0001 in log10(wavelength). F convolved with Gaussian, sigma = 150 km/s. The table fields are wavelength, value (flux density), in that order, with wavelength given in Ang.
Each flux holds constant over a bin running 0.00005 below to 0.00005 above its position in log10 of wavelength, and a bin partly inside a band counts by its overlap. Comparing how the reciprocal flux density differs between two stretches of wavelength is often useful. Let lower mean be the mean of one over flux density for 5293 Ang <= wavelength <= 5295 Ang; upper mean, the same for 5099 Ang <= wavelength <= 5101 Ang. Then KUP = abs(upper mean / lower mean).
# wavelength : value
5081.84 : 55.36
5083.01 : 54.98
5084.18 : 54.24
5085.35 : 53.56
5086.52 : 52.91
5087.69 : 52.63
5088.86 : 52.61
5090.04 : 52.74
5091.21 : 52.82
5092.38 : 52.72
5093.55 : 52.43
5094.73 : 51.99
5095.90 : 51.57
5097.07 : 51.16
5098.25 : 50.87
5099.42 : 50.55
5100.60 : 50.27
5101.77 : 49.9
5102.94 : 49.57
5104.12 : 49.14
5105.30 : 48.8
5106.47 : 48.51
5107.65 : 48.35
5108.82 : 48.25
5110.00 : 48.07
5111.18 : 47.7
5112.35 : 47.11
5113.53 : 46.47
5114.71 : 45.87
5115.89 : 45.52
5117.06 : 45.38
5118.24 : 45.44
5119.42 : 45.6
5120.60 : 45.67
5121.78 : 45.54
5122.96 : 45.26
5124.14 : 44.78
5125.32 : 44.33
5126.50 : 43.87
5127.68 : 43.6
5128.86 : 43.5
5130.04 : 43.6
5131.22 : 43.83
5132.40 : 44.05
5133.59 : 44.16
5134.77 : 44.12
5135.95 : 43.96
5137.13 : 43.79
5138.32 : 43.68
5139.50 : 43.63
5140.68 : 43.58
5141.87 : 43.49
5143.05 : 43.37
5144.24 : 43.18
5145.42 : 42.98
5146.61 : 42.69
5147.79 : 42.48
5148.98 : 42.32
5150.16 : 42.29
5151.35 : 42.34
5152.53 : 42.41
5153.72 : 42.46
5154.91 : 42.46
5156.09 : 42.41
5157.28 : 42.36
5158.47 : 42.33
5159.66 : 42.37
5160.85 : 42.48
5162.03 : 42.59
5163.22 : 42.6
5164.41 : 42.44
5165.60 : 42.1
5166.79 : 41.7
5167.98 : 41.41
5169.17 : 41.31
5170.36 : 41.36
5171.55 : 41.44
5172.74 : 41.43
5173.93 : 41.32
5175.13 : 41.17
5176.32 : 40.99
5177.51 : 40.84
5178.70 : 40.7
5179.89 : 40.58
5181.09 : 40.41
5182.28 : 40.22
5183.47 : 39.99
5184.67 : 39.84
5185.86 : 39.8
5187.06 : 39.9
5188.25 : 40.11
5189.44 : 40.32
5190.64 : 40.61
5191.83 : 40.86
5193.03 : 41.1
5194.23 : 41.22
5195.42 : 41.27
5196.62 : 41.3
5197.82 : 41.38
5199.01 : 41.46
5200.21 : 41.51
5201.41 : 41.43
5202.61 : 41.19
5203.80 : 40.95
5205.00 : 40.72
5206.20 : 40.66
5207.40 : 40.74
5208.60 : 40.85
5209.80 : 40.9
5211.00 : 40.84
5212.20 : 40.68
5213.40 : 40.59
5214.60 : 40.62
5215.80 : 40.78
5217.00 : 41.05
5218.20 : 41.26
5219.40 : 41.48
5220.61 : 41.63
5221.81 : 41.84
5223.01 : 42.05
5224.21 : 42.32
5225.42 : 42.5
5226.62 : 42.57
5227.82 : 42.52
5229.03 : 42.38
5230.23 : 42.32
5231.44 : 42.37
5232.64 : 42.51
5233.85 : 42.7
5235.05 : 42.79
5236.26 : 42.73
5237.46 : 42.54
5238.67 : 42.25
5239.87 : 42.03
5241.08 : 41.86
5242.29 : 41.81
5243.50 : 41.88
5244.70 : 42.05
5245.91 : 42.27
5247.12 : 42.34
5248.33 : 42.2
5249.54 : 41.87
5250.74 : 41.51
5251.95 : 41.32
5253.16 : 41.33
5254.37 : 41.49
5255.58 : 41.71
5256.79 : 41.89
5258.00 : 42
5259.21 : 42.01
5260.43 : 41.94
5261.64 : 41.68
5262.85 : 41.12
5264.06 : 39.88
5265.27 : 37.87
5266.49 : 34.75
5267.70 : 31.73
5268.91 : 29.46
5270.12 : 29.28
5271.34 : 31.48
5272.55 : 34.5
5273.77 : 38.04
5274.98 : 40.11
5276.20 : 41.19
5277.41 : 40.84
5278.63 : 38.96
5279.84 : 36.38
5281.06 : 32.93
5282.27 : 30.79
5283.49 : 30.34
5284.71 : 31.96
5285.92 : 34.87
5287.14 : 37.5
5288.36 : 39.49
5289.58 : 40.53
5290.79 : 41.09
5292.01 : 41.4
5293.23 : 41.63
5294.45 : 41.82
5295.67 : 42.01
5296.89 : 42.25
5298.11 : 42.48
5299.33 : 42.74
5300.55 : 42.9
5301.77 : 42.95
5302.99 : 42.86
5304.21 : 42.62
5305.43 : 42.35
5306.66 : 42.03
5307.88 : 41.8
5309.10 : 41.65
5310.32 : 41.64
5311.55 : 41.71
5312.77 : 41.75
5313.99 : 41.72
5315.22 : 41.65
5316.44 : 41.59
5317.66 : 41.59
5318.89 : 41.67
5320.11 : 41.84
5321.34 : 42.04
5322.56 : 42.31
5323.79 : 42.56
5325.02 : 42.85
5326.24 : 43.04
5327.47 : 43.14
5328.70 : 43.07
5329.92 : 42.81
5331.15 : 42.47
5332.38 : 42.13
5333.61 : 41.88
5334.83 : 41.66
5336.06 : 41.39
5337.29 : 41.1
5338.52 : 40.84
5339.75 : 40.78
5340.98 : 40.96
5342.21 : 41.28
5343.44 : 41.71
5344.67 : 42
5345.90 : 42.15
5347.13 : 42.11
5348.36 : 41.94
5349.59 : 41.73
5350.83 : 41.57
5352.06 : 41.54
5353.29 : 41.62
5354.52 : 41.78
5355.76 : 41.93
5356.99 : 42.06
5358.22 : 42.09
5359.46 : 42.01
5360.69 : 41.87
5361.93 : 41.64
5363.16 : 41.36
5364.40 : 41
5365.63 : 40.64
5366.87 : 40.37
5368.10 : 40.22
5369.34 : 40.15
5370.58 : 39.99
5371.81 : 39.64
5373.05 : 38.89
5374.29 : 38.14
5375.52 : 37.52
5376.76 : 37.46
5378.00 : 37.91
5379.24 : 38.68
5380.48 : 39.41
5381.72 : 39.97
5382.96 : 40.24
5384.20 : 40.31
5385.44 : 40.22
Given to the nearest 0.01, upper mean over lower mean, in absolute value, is 0.83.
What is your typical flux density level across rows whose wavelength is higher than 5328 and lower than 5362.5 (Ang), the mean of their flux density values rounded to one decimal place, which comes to 41.8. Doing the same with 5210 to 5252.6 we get 41.9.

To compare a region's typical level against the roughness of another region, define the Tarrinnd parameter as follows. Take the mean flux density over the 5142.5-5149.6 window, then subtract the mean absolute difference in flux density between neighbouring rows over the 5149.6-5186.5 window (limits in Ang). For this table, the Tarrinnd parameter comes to 42.7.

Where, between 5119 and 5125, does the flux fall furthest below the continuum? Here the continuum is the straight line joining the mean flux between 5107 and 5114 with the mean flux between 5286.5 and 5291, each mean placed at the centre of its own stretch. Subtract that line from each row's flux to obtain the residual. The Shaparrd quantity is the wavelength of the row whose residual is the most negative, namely 5124.14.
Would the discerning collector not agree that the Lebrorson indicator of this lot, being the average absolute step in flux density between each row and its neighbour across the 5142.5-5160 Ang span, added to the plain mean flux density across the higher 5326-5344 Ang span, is 42.0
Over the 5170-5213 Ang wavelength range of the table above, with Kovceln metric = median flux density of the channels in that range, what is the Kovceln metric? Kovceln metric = 40.9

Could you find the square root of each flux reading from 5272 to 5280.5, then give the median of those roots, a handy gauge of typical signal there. 6.2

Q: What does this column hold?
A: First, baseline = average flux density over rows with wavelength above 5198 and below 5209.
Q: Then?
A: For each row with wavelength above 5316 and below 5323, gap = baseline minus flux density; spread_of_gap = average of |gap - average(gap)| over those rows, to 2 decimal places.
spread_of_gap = 0.22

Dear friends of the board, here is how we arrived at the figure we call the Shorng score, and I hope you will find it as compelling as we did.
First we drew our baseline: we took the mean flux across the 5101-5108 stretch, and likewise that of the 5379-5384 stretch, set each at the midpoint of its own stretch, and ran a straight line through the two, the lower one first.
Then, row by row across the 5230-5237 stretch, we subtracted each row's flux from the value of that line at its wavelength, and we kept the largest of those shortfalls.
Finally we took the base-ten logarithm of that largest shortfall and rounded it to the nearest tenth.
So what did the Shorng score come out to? 0.4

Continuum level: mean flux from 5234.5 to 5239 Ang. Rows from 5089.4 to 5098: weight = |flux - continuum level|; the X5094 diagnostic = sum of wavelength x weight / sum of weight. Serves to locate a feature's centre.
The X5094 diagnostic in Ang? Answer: 5093.4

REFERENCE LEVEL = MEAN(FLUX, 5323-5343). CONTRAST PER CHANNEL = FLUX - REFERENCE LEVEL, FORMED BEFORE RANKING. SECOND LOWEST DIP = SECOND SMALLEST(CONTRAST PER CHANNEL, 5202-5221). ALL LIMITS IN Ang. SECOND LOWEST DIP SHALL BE -1.4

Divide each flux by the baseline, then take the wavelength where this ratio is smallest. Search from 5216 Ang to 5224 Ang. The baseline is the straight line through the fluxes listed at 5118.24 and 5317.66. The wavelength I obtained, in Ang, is 5217.00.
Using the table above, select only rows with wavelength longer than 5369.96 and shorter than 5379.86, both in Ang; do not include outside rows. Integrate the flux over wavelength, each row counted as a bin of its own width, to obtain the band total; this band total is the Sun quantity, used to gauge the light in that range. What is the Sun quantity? 381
